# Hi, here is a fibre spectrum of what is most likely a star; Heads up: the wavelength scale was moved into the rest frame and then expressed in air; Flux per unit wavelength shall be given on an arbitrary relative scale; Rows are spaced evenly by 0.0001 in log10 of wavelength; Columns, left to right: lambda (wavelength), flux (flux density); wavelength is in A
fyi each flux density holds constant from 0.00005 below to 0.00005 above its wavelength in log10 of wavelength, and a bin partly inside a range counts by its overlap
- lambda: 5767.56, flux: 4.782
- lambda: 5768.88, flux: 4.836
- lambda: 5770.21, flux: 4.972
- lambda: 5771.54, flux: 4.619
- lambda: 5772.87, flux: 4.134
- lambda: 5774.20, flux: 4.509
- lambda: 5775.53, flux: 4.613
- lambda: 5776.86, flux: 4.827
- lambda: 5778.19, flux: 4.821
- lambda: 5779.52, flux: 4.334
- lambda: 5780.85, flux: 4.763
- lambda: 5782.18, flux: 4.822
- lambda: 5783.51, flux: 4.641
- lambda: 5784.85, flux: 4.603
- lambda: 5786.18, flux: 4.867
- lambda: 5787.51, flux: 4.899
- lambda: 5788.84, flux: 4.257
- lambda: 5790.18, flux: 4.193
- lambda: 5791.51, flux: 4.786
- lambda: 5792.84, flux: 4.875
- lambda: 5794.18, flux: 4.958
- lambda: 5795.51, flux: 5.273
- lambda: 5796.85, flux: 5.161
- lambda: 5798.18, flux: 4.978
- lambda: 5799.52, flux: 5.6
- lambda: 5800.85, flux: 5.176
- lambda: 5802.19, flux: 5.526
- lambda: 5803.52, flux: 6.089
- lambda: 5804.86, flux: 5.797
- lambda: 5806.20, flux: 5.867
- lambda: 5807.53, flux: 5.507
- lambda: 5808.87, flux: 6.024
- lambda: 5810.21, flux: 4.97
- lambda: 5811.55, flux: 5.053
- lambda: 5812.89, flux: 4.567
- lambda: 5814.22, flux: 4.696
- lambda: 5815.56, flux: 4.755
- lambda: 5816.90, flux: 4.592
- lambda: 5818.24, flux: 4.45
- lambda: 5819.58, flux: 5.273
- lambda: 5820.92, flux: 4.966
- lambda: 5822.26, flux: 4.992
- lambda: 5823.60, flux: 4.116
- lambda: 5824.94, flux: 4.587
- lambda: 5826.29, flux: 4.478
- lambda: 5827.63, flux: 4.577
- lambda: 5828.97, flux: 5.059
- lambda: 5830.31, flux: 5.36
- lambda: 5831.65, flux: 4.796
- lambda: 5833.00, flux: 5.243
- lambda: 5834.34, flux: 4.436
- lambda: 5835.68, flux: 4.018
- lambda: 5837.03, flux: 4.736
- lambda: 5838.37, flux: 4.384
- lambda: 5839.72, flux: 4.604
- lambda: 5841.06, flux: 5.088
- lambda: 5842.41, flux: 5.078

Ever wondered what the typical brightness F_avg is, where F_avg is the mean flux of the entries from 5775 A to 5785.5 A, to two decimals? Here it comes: 4.68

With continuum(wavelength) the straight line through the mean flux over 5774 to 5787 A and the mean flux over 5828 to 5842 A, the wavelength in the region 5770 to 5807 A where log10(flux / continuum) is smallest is 5772.87 A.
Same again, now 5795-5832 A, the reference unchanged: 5823.60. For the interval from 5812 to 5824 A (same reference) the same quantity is 5823.60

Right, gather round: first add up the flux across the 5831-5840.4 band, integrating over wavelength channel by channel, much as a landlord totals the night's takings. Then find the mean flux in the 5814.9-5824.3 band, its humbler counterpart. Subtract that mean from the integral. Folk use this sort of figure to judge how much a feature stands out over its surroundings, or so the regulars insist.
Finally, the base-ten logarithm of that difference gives 1.586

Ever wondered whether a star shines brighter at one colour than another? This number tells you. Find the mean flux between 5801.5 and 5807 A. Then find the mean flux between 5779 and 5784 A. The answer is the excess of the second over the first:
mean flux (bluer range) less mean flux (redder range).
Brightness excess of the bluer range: -1.2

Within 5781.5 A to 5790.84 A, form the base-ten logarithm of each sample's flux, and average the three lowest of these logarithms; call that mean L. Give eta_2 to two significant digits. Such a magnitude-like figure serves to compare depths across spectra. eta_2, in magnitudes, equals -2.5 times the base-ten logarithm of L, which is 0.49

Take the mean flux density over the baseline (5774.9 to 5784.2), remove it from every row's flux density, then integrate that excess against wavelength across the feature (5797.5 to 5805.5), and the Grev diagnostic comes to 6.7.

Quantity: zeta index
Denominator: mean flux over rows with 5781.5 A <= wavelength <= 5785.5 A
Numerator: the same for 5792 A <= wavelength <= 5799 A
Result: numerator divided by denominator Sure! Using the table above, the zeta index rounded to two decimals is 1.08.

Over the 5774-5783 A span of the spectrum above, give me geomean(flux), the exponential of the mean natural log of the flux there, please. 4.67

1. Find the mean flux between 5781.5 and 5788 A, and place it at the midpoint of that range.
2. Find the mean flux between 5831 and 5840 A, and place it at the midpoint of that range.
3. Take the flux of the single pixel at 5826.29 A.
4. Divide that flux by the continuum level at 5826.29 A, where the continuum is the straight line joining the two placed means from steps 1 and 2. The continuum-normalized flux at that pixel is 0.97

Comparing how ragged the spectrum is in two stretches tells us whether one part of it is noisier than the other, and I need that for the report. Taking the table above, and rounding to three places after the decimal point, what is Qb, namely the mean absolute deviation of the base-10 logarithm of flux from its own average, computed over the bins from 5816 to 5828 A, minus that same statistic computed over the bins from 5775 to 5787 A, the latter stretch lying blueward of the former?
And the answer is 0.012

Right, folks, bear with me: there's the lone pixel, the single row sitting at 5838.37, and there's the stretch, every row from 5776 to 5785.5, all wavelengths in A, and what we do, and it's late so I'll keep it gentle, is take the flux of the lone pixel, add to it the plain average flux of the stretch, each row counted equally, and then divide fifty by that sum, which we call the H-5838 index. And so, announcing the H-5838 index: 5.51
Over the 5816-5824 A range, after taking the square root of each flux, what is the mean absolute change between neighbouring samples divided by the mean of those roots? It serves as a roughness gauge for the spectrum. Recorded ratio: 0.046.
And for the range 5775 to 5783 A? 0.026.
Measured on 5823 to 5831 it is 0.031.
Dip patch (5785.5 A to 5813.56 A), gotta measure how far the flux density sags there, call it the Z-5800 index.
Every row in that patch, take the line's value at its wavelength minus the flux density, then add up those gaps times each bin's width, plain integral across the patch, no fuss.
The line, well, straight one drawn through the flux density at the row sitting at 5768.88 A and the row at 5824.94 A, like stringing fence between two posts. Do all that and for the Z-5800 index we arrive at -13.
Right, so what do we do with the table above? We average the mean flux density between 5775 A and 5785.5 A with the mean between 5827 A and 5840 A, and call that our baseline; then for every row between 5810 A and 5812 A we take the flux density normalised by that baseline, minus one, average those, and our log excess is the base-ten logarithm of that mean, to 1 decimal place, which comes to -1.2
